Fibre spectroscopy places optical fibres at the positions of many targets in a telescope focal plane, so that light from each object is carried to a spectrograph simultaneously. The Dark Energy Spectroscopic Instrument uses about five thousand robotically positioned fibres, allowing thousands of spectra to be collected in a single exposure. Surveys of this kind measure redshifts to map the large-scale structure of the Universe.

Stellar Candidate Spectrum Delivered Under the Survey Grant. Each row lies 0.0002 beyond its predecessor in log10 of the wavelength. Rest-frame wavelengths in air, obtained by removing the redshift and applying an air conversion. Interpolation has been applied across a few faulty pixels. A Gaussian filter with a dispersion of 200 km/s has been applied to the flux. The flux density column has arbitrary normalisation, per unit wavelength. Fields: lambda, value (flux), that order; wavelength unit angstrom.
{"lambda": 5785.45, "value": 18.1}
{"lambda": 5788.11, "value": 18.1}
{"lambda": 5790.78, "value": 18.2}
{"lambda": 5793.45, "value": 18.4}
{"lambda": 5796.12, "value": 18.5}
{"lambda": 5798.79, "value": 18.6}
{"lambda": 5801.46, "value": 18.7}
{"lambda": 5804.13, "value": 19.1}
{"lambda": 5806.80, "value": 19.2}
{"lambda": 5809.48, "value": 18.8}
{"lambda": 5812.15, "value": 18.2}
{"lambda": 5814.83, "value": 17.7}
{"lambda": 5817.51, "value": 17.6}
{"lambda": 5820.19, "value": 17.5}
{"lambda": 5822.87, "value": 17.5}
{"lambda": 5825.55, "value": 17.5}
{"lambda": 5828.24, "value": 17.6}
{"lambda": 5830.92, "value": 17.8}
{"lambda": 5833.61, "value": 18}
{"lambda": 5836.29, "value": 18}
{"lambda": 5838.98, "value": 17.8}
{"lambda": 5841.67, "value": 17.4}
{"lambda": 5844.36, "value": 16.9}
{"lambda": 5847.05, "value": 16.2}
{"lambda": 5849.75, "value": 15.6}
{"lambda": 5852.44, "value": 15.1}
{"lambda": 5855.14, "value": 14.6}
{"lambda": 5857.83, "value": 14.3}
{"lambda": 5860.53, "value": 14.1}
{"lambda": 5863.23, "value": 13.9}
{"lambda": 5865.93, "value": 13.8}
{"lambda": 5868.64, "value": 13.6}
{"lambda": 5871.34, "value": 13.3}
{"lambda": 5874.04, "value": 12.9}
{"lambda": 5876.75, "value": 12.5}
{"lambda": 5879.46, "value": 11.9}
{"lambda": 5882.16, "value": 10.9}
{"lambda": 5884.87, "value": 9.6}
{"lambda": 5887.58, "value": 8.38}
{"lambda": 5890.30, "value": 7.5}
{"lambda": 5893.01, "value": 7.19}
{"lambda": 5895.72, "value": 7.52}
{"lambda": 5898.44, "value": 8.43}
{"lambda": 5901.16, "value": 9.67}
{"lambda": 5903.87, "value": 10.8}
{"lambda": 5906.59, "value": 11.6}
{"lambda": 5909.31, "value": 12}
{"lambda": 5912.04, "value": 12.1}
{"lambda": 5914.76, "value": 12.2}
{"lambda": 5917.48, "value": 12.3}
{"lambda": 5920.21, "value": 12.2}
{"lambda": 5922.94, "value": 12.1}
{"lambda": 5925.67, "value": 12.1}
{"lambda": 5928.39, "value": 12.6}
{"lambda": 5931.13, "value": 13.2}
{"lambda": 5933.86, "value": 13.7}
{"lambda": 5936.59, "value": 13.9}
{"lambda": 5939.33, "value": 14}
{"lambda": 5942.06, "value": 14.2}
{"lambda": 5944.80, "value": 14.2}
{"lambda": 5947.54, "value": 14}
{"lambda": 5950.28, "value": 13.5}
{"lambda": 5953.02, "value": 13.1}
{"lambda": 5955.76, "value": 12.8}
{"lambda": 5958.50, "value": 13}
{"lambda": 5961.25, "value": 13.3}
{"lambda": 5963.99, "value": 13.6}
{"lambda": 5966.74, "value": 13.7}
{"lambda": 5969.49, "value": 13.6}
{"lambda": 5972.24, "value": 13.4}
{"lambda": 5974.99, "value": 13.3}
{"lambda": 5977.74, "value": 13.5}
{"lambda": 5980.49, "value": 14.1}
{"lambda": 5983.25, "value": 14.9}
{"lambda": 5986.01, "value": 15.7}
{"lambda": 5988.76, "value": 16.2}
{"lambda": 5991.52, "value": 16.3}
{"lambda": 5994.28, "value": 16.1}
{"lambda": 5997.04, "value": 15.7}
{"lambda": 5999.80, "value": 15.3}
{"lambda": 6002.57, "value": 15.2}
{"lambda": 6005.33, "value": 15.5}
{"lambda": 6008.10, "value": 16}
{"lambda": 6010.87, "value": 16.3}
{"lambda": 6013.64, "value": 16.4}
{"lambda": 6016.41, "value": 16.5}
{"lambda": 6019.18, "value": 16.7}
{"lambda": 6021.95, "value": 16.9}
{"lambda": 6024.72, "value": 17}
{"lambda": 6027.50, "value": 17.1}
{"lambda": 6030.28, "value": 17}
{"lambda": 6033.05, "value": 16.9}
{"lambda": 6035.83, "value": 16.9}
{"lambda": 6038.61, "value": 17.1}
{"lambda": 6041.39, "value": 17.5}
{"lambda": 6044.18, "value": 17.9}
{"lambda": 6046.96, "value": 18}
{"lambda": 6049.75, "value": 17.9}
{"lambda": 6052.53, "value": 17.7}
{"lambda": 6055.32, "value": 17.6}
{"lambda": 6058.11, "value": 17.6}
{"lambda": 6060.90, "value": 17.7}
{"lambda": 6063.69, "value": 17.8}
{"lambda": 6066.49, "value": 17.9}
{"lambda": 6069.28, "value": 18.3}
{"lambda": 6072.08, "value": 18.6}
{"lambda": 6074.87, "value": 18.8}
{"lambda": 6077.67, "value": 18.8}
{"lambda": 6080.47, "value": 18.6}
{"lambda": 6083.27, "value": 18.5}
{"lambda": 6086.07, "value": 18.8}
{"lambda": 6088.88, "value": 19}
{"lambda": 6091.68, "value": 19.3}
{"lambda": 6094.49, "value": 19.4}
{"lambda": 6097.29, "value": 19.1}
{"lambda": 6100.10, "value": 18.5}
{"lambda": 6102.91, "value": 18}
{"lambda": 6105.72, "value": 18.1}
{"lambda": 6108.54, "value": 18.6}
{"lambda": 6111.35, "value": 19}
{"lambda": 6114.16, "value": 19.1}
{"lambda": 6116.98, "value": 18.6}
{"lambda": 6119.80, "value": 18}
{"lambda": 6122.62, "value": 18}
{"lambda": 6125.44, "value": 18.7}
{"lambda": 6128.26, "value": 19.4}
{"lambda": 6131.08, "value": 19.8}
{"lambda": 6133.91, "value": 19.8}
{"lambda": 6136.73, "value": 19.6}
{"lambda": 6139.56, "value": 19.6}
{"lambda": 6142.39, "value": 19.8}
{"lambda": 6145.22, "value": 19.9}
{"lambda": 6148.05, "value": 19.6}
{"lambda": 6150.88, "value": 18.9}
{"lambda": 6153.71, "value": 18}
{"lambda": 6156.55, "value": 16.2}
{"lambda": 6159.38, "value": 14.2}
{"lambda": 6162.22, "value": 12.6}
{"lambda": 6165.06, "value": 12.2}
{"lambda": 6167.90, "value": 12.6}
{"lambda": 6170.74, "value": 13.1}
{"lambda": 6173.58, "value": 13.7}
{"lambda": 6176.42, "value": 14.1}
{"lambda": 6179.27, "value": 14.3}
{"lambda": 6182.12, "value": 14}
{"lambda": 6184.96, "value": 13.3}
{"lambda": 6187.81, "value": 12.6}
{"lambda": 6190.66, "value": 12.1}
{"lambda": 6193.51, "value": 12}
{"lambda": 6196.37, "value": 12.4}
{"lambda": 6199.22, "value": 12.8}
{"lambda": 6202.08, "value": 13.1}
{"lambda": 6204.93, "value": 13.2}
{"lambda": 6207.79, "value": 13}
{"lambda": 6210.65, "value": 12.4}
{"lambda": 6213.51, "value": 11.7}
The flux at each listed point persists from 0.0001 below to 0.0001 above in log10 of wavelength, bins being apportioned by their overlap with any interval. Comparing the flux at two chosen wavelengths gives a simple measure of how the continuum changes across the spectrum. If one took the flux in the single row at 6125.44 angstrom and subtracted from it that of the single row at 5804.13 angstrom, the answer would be -0.4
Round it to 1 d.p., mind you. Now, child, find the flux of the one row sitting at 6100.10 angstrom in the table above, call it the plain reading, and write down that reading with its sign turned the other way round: -18.5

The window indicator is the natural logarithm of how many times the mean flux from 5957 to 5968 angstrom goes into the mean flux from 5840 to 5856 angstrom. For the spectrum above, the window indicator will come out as 0.18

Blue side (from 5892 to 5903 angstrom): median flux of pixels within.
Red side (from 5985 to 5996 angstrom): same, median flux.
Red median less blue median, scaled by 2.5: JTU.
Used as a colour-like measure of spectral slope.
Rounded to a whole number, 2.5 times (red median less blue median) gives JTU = 20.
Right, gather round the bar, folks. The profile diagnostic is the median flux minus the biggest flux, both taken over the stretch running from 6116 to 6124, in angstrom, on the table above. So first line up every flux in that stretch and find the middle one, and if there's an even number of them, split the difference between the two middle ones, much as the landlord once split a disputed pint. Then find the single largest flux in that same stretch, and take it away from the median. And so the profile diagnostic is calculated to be -0.60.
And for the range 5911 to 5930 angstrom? -0.40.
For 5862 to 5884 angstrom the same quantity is -0.80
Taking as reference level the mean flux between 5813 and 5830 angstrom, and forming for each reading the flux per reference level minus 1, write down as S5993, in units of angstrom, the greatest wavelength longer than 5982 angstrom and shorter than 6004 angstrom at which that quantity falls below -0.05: 6002.57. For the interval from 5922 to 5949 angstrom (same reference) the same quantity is 5947.54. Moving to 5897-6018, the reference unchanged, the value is 6016.41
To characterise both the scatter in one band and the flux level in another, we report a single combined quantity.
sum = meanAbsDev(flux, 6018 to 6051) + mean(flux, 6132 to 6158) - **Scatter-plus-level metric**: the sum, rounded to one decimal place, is 19.4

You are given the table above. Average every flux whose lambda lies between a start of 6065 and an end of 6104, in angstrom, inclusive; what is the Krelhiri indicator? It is 18.7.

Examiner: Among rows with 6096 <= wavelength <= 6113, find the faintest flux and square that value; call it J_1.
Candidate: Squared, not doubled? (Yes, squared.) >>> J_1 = 324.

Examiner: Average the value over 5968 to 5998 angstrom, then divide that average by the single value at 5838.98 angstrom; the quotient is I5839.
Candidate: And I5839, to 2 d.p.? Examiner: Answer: 0.83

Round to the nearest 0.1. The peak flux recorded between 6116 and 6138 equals 19.8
